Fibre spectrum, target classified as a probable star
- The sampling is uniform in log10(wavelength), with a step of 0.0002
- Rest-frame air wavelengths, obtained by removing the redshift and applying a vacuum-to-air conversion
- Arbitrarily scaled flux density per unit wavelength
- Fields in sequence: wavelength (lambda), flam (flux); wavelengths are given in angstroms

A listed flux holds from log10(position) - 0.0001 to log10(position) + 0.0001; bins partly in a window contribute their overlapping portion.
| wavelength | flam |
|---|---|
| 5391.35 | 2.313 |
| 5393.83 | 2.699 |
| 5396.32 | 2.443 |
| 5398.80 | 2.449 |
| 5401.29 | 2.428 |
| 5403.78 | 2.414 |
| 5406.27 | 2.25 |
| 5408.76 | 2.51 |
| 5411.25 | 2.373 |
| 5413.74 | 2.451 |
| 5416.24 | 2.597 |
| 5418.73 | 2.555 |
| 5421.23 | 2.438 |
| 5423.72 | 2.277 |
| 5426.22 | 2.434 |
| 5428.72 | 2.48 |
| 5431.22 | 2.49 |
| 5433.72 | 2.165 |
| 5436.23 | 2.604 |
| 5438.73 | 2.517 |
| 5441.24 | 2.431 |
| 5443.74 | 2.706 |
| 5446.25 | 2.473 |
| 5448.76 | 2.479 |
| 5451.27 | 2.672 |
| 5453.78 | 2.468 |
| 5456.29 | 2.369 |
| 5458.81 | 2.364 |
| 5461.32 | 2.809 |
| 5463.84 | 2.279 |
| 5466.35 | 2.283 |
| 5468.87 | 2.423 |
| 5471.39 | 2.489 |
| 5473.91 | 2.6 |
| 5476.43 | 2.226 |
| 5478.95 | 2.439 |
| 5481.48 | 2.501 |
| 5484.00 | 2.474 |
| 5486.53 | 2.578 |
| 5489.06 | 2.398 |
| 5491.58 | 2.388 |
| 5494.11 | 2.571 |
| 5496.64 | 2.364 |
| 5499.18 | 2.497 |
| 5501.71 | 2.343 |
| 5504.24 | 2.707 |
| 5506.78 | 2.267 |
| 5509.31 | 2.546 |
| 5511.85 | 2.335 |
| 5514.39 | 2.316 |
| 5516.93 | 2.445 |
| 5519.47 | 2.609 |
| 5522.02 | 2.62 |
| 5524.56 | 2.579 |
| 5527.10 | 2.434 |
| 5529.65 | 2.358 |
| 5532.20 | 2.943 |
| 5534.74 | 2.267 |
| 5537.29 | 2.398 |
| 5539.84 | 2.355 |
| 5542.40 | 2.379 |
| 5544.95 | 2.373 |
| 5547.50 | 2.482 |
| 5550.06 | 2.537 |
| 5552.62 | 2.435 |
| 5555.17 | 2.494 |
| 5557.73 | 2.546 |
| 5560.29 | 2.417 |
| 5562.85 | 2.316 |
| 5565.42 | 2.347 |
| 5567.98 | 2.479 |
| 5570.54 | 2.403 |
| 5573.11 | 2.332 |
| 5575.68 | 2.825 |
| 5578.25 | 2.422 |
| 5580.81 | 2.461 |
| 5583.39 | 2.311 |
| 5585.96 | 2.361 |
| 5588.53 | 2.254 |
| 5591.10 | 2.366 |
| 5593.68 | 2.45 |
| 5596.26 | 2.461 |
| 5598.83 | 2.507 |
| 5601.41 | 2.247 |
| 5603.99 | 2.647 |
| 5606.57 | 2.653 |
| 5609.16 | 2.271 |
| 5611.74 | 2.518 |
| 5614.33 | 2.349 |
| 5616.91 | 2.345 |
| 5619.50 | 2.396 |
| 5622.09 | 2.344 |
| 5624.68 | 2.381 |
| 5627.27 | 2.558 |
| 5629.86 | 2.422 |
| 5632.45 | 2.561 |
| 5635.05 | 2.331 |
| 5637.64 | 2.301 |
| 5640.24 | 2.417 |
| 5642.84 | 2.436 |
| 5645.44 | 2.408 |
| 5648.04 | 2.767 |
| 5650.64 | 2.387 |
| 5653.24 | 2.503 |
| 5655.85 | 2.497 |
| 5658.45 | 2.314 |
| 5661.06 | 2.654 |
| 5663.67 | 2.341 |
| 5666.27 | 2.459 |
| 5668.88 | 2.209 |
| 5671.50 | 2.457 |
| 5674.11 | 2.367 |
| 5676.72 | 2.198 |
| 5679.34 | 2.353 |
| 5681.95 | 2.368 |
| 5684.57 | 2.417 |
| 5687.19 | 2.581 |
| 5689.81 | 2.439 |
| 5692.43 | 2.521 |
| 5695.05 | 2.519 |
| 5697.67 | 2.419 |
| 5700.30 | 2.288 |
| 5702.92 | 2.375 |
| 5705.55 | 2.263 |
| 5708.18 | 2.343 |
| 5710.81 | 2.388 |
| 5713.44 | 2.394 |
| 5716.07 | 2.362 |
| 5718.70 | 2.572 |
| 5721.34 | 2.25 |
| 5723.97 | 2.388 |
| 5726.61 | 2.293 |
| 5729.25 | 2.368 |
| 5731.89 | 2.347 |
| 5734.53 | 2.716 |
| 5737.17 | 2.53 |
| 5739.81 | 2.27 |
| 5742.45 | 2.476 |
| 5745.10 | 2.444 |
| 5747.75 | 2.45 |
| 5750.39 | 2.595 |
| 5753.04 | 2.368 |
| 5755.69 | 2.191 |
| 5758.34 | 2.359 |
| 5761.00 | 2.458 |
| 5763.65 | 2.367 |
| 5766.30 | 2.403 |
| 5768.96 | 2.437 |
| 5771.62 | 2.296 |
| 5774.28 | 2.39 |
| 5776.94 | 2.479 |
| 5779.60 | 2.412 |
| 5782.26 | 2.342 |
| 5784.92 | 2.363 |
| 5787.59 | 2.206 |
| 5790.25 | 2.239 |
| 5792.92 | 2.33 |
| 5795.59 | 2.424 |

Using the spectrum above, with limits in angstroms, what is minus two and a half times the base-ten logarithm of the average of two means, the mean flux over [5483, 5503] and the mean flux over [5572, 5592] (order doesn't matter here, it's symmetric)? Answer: -0.966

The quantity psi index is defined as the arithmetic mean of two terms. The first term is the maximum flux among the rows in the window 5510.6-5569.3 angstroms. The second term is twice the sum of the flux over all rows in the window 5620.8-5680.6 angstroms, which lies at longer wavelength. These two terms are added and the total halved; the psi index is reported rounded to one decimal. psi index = 57.1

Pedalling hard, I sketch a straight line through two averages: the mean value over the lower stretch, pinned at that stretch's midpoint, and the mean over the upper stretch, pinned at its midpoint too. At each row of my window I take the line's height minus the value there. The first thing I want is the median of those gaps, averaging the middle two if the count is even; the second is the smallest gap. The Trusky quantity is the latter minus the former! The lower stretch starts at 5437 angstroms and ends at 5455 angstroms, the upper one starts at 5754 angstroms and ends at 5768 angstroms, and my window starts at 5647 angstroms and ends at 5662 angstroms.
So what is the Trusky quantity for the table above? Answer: -0.26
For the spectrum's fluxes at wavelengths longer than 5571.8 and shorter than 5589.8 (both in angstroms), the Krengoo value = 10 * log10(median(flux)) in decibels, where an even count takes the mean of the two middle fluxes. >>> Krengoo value 3.73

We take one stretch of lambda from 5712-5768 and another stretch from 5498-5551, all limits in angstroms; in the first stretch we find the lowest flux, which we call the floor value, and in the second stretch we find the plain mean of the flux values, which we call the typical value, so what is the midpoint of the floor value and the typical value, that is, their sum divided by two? 2.33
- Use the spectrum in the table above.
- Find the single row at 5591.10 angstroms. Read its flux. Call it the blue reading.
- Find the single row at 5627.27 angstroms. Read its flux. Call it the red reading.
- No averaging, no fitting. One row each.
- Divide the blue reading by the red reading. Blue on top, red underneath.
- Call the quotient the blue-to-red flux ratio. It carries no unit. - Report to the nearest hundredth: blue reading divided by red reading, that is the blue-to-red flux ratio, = 0.92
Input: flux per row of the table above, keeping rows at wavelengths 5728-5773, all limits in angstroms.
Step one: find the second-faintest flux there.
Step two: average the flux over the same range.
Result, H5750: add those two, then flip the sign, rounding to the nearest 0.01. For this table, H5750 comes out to -4.69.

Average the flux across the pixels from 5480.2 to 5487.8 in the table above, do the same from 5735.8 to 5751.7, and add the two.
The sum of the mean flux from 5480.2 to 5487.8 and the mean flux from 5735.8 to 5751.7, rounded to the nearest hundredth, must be 4.98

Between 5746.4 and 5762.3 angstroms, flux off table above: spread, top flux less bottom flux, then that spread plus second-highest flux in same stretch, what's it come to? 2.86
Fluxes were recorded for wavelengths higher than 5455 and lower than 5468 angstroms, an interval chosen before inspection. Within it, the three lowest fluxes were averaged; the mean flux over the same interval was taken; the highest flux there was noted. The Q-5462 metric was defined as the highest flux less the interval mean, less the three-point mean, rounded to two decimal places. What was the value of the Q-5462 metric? -1.92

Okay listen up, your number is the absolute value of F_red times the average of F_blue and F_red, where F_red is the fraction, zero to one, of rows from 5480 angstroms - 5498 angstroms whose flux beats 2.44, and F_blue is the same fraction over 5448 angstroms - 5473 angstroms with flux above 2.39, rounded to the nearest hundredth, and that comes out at 0.33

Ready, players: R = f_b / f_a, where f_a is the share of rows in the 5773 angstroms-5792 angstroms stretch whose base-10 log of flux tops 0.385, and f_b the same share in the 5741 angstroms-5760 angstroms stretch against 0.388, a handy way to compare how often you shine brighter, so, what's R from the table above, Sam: 4.0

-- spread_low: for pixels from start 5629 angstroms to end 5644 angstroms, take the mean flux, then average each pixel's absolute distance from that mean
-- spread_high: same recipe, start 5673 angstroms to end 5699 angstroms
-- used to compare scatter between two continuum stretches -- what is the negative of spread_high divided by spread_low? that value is -1.2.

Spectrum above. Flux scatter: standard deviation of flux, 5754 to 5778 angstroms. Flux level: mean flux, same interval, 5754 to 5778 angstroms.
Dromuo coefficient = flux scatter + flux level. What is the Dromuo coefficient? 2.46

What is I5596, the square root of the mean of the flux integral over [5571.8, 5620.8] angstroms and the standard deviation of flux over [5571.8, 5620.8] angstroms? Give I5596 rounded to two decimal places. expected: 7.72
